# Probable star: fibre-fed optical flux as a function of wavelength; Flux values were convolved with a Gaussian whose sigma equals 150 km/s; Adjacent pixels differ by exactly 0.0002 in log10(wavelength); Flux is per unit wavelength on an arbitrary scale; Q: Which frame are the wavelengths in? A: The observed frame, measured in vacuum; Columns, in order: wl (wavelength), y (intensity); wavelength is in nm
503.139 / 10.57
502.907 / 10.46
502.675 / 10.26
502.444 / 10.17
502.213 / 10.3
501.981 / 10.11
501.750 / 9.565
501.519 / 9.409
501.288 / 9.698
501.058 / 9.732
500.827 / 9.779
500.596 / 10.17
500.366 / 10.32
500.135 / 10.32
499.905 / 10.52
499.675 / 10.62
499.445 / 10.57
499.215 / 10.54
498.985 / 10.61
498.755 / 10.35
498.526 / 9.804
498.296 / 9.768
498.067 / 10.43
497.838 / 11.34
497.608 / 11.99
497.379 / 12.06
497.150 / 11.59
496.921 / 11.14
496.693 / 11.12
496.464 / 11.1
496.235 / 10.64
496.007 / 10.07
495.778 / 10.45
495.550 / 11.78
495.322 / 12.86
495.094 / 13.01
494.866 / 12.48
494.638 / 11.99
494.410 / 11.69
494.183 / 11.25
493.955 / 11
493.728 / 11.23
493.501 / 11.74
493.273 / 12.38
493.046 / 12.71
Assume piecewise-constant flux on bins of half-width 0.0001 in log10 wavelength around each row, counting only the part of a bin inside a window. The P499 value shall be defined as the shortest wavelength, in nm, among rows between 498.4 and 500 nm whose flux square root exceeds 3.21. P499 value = 498.755 nm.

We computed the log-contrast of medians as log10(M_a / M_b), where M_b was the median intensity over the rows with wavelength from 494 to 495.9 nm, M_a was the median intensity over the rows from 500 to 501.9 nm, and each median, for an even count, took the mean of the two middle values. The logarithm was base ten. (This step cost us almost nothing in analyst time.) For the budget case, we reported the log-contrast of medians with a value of -0.09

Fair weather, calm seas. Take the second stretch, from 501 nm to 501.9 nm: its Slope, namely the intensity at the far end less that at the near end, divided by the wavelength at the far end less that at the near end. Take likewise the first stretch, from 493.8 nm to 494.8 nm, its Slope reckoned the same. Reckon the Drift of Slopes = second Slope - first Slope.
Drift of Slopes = -1.7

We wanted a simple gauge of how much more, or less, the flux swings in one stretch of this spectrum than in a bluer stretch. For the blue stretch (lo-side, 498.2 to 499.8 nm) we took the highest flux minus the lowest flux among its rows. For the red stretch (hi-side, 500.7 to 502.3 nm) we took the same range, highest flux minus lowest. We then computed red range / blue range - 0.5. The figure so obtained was 0.55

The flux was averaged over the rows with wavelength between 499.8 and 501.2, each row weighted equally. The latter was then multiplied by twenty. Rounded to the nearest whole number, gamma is 203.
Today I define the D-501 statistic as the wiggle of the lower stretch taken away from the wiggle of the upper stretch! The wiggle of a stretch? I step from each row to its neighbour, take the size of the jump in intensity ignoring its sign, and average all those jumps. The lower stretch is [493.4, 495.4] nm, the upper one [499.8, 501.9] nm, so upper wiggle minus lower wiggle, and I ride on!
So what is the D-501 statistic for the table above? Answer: -0.204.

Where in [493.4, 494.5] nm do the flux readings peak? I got 493.501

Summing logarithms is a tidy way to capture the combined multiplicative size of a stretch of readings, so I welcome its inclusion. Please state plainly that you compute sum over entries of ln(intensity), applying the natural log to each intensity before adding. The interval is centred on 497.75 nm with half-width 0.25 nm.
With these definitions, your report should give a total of 4.91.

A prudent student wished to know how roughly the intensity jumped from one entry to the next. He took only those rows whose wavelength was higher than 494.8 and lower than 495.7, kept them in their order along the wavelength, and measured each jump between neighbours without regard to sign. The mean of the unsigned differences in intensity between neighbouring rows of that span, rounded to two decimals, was 0.59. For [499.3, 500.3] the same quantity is 0.12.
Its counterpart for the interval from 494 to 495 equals 0.41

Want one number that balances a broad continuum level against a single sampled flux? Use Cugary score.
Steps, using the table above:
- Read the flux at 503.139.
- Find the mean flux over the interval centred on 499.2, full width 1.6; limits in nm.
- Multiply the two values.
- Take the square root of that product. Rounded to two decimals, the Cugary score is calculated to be 10.50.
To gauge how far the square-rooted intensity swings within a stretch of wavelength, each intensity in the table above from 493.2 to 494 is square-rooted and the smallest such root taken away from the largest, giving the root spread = 0.20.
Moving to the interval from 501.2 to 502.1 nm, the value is 0.11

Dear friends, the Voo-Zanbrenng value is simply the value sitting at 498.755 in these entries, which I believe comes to 10.35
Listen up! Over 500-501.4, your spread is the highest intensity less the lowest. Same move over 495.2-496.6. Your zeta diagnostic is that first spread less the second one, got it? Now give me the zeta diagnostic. -2.2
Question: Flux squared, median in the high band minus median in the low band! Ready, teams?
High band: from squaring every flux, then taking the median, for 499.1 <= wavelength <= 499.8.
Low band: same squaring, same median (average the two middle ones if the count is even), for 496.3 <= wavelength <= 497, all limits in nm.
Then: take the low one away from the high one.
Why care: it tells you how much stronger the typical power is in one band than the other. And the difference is -12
